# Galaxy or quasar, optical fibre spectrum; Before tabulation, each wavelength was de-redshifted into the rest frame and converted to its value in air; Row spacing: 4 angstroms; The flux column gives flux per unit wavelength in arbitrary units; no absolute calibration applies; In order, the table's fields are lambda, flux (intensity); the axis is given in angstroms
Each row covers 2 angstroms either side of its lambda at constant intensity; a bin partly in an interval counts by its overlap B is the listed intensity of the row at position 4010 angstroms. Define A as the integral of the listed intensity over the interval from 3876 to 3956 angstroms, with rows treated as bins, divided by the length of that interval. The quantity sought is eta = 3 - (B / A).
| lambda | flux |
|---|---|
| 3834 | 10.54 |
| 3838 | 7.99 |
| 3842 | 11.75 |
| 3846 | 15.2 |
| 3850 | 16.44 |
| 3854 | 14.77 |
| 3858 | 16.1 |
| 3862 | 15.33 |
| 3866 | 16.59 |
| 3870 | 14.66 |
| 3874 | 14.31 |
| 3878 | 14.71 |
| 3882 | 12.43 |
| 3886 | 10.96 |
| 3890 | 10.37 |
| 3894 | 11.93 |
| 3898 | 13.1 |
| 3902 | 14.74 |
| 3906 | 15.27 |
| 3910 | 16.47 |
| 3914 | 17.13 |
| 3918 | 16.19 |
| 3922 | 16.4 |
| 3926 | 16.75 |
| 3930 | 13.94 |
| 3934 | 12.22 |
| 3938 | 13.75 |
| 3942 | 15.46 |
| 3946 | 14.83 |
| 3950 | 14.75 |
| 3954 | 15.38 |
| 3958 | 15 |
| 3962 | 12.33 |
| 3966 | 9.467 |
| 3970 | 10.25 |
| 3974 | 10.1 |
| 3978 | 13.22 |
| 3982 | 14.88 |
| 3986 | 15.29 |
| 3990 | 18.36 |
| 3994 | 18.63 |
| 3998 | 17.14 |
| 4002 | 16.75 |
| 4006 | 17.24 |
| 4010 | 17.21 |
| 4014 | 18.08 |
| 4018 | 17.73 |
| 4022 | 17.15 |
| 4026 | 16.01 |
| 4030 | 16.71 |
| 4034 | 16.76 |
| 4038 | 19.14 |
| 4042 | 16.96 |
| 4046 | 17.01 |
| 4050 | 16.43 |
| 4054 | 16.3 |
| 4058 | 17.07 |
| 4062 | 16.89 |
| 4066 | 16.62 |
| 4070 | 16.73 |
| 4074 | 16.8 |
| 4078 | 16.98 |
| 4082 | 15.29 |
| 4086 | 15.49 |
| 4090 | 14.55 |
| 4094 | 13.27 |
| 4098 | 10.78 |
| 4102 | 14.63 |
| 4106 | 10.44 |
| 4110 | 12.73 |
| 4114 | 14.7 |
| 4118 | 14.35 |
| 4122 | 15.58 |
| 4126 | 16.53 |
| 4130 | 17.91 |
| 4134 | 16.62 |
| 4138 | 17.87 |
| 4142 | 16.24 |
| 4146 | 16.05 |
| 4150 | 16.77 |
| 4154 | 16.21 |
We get 1.80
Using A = 14.3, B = 17.21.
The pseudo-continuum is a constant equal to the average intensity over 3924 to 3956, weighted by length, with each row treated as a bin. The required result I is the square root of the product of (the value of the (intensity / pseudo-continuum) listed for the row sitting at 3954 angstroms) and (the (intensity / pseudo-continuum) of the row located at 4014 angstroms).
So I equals 1.1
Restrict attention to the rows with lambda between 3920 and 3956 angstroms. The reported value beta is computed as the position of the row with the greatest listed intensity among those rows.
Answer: 3926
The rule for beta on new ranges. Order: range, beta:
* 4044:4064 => 4058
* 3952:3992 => 3990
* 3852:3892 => 3866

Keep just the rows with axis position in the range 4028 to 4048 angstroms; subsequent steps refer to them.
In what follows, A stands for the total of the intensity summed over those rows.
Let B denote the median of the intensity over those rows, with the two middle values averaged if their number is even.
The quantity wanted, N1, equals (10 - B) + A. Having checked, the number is 80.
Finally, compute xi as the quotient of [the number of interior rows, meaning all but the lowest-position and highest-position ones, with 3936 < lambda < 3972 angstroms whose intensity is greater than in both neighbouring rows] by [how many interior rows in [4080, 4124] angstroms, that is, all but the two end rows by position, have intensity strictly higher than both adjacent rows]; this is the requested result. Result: 0.7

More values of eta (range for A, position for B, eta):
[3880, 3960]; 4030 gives 1.84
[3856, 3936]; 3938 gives 2.05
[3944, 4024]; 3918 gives 1.93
